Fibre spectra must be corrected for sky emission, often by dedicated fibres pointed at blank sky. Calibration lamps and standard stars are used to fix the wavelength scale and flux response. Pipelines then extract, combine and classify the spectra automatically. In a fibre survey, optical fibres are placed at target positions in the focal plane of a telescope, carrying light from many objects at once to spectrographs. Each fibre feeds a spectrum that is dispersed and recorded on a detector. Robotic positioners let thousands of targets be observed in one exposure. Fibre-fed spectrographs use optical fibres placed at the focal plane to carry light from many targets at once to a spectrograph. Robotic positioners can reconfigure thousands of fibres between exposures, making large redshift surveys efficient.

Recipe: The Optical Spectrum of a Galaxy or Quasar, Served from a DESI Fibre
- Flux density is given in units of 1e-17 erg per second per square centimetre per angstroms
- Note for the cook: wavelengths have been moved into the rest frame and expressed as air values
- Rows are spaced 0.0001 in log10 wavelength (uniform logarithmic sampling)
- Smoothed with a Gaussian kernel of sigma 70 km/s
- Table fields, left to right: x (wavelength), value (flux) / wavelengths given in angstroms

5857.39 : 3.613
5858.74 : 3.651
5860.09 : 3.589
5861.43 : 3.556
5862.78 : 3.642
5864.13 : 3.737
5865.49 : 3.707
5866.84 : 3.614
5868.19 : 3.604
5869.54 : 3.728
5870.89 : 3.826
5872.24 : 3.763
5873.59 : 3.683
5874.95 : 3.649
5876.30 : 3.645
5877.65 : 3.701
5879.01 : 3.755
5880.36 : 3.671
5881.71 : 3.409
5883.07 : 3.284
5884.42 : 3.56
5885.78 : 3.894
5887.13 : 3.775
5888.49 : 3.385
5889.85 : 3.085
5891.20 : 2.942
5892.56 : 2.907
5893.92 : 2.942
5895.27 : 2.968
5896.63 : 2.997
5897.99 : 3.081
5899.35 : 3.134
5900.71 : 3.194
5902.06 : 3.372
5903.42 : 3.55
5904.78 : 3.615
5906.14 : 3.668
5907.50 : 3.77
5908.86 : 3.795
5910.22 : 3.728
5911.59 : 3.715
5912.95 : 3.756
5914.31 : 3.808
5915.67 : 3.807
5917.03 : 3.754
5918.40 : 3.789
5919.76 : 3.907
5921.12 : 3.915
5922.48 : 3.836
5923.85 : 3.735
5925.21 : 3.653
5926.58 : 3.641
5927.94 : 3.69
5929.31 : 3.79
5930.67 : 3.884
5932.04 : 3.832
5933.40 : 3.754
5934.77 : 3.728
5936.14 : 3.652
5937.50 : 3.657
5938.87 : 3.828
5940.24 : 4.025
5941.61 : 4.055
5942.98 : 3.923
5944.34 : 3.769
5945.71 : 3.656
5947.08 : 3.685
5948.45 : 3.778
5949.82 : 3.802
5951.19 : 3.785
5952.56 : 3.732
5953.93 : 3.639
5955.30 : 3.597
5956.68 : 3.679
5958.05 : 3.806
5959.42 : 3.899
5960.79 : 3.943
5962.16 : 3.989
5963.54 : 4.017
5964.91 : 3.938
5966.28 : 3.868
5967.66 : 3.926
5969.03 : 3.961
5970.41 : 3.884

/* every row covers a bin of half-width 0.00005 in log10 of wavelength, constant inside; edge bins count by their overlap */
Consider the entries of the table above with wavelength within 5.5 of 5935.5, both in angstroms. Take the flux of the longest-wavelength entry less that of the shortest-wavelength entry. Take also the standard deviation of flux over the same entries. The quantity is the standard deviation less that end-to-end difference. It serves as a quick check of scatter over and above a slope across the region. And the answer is -0.02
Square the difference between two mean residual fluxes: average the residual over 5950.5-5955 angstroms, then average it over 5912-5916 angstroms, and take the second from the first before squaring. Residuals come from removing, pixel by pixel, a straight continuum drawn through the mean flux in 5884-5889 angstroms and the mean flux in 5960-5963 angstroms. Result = 0.05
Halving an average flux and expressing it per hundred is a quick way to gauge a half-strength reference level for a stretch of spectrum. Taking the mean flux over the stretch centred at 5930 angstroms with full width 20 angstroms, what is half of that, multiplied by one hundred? 188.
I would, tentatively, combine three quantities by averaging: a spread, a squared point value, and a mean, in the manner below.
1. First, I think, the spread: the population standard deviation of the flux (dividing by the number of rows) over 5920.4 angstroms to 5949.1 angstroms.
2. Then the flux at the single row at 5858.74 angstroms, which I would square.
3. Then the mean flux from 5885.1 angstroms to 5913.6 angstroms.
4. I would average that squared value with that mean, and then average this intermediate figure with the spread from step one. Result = 4.24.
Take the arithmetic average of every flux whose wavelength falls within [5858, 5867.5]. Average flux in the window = 3.64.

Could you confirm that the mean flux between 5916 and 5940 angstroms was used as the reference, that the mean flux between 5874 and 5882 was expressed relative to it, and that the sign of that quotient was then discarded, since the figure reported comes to 0.97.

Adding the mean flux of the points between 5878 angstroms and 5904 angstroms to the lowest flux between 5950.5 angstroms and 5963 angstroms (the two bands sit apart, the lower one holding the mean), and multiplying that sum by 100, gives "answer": 691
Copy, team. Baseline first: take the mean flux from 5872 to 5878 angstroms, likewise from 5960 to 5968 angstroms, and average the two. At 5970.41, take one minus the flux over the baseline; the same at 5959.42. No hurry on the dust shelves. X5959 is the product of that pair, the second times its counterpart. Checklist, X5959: 0.000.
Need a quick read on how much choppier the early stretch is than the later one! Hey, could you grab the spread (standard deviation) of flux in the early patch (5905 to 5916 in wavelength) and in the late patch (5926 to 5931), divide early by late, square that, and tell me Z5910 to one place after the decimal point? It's 0.2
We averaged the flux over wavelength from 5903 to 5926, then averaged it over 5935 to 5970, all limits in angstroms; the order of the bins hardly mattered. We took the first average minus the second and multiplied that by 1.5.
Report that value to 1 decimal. -0.1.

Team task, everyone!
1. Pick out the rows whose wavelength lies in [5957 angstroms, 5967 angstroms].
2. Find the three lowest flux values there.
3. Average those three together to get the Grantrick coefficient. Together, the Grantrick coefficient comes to 3.86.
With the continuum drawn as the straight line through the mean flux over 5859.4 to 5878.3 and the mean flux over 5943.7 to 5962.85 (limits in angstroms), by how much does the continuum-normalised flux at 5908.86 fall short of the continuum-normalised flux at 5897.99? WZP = -0.19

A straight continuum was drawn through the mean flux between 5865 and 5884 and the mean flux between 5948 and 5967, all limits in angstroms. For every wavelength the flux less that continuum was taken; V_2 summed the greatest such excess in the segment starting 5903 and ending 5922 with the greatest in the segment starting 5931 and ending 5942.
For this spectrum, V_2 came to 0.44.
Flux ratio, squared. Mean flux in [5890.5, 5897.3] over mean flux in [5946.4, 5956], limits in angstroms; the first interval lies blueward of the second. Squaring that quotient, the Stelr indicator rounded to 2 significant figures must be 0.63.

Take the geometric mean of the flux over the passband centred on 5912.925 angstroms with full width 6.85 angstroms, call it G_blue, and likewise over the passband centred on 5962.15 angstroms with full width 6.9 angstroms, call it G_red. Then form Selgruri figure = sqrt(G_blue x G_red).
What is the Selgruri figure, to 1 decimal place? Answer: 3.9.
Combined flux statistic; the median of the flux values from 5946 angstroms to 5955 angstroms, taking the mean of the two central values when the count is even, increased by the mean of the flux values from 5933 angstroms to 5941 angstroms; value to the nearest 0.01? 7.53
